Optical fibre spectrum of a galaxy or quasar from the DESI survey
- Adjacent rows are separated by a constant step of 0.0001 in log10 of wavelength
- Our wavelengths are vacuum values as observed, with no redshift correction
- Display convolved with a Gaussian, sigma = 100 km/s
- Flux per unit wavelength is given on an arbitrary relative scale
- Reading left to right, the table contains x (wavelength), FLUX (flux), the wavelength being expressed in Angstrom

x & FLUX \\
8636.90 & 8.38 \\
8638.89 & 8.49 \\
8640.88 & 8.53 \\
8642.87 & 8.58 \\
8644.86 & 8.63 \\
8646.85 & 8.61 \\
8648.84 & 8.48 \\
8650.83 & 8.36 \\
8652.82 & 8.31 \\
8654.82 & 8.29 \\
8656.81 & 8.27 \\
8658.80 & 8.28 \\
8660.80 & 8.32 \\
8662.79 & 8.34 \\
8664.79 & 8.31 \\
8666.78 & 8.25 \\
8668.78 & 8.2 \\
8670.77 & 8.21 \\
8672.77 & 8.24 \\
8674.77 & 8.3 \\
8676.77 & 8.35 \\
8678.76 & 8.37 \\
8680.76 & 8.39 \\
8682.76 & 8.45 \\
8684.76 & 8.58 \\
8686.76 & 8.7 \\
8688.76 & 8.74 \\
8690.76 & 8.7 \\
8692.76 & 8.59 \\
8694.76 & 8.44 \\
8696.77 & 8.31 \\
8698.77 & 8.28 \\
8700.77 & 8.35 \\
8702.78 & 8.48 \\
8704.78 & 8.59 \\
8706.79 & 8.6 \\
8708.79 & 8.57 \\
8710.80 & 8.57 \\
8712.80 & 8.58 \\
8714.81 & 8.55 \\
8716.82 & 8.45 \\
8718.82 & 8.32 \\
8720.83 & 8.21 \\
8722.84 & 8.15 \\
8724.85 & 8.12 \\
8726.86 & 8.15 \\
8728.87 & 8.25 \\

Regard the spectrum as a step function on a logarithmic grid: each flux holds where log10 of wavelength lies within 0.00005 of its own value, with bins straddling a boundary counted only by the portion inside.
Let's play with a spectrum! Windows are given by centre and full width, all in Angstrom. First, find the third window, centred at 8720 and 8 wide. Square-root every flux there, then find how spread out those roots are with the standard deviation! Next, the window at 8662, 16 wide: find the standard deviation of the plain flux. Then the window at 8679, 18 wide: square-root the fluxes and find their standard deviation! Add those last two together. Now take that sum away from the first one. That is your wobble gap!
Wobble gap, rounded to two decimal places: -0.05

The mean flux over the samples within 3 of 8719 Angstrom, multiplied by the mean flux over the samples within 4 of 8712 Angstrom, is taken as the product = 71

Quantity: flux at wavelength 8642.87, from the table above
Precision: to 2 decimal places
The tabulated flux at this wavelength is 8.58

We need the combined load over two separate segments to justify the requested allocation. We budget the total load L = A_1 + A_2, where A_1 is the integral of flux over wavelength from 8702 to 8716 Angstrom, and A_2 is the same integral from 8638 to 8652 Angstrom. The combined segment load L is 239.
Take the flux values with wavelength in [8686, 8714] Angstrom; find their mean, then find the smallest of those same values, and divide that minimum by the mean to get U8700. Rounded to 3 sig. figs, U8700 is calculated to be 0.970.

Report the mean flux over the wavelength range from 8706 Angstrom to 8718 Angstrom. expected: 8.55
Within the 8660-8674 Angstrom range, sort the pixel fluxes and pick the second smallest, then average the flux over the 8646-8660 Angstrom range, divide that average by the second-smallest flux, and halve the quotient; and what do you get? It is 0.510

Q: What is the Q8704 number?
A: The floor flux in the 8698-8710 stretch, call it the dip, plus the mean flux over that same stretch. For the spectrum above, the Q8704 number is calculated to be 16.8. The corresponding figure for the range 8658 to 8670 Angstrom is 16.5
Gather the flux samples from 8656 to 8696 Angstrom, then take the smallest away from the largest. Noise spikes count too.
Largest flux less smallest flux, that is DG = 0.54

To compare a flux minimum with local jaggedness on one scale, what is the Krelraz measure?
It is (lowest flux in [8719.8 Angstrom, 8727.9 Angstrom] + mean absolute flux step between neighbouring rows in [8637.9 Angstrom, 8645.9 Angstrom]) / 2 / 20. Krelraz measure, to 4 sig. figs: 0.2042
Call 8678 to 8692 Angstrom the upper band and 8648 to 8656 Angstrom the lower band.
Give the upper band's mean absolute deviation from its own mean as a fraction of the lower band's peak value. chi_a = 0.016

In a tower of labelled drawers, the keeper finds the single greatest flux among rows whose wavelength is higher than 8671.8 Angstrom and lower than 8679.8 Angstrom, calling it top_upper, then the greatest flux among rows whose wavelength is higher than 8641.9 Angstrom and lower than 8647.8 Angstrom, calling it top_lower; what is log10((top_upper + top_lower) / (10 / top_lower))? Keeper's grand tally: 1.17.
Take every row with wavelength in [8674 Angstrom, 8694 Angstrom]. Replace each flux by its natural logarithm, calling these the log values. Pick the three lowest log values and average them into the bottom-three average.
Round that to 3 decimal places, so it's 2.121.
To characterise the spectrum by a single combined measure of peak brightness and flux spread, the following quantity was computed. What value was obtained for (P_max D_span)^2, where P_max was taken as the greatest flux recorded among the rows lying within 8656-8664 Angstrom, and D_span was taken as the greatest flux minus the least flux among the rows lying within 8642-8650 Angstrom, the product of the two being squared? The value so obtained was 1.57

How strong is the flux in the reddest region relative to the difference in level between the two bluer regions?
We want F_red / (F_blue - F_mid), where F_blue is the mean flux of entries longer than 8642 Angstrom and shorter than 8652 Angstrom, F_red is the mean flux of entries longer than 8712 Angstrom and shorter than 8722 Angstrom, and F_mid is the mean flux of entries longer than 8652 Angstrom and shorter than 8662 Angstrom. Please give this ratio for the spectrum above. 35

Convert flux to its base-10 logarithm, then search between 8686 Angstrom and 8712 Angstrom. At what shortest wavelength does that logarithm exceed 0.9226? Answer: 8686.76 Angstrom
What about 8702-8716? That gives 8702.78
